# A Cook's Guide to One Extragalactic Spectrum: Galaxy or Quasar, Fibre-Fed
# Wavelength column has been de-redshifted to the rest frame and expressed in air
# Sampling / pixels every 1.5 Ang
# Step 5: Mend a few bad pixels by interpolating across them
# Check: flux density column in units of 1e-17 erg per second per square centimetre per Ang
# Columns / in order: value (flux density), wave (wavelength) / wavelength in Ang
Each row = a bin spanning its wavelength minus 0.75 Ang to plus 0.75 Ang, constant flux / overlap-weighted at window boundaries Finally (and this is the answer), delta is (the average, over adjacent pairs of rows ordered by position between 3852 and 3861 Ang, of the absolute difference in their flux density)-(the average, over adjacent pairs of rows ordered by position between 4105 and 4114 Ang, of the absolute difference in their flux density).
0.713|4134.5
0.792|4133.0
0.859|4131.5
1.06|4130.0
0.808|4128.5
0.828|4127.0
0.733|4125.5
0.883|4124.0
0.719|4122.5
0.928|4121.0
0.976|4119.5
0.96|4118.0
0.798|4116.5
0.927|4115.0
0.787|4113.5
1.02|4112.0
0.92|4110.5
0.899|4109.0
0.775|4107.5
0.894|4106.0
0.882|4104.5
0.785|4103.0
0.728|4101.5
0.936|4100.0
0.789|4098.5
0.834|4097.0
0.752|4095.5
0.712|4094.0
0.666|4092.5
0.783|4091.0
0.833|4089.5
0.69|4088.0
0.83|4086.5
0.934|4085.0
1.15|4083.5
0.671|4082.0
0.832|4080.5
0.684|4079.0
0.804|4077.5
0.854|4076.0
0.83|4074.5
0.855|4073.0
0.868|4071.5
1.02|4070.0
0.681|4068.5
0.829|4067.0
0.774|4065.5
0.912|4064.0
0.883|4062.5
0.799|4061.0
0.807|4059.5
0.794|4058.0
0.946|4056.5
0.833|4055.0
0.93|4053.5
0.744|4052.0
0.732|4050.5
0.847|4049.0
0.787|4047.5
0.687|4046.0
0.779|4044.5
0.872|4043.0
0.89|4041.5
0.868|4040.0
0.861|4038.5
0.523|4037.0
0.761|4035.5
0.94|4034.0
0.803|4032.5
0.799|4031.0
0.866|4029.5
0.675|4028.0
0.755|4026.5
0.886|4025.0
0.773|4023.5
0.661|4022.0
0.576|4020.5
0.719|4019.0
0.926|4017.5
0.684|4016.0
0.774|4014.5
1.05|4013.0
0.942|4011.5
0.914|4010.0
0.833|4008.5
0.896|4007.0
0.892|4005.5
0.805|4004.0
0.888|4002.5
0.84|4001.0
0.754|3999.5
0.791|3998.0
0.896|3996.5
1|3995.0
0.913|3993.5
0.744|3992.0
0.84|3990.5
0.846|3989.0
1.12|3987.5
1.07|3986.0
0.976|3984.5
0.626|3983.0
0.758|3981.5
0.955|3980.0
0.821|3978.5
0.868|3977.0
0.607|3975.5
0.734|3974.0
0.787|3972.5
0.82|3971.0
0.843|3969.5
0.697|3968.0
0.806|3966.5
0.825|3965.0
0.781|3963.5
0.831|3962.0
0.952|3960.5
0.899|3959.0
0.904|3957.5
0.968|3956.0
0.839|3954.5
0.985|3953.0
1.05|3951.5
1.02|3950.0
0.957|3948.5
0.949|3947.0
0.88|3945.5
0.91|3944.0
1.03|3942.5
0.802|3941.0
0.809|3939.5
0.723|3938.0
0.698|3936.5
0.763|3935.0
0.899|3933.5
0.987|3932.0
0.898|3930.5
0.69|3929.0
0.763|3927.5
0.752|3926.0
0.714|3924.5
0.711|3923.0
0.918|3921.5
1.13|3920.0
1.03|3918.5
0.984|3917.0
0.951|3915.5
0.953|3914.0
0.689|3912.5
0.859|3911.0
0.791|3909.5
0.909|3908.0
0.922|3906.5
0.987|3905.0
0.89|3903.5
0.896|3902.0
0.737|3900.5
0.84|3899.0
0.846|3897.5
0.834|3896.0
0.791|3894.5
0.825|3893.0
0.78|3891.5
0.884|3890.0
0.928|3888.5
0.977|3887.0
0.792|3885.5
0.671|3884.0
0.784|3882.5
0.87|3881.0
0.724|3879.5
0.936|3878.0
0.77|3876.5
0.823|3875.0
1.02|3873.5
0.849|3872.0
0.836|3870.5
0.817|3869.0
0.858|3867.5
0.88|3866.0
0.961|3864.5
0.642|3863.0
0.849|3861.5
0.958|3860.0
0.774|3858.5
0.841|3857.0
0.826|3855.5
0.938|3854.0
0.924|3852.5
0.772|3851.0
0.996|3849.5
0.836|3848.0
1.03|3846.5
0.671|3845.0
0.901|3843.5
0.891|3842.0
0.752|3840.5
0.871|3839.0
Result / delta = -0.04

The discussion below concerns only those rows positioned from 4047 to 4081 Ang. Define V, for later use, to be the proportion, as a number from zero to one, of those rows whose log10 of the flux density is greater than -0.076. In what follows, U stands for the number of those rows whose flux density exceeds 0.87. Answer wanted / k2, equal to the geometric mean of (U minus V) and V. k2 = 1.3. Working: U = 5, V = 0.39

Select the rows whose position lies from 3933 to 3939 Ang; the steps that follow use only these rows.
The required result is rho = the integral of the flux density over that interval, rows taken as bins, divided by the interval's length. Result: 0.77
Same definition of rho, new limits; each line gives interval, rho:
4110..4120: 0.91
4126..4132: 0.88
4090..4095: 0.73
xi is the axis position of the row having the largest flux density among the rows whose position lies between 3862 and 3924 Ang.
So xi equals 3920.0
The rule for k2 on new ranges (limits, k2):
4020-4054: 1.3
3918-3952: 2.7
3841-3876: 2.4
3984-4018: 2.9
